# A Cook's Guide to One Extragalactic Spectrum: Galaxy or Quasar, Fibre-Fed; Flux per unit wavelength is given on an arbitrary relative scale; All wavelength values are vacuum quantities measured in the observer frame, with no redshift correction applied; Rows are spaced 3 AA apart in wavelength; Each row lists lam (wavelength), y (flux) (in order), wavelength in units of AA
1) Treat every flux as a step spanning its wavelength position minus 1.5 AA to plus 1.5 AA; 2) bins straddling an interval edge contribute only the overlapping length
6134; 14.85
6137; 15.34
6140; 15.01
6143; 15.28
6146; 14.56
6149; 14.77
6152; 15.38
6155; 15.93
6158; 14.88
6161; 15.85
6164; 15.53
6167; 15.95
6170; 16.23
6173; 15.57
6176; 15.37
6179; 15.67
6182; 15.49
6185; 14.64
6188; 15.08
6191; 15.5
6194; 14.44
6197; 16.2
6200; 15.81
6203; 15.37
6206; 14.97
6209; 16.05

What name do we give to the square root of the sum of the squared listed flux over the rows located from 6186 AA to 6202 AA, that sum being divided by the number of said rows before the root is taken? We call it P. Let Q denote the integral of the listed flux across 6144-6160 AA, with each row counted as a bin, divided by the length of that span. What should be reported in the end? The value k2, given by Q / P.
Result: 0.98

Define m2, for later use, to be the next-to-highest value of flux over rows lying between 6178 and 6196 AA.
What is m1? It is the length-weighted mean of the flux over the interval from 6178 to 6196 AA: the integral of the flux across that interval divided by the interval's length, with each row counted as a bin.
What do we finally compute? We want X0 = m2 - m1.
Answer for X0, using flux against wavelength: 0.35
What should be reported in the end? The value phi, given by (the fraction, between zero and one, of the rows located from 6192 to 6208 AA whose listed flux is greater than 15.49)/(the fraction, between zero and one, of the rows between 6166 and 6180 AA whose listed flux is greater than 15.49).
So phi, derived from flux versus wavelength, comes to 0.5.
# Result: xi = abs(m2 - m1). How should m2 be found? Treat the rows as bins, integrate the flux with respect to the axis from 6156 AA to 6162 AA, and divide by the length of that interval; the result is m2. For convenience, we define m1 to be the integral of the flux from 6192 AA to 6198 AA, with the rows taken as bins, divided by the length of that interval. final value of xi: 0.11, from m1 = 15.3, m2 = 15.4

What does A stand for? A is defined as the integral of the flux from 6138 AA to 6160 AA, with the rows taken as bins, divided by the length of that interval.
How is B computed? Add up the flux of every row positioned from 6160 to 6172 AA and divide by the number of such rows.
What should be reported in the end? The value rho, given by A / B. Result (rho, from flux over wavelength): 0.95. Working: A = 15.1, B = 15.9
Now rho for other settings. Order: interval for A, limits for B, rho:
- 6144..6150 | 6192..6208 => 0.96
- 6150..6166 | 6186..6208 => 1.01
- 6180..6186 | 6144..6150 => 1.03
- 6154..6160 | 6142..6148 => 1.03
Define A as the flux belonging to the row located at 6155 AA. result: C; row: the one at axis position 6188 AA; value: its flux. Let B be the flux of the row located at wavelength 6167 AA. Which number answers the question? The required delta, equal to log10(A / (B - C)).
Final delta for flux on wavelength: 1.3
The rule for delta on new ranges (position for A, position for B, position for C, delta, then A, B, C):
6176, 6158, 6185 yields 1.8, 15.37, 14.88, 14.64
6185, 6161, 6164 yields 1.7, 14.64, 15.85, 15.53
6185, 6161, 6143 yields 1.4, 14.64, 15.85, 15.28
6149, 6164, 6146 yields 1.2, 14.77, 15.53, 14.56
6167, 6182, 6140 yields 1.5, 15.95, 15.49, 15.01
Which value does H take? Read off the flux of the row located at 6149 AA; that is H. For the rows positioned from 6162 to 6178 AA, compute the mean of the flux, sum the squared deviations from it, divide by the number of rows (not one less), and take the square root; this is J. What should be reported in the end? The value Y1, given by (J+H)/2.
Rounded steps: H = 14.77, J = 0.314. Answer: 7.54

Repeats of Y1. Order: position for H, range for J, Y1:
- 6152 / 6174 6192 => 7.86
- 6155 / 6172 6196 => 8.18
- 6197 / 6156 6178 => 8.30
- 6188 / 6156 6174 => 7.75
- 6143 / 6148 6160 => 7.87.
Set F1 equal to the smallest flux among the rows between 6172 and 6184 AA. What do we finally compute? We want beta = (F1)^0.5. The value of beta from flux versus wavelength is 3.92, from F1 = 15.37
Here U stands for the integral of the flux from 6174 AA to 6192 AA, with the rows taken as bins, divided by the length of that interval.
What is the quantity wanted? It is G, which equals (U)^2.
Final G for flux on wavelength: 234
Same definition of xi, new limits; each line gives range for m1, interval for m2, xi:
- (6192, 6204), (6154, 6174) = 0.24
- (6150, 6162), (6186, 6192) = 0.25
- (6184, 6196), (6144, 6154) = 0.01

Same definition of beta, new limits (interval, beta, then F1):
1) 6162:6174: 3.94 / 15.53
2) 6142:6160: 3.82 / 14.56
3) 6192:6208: 3.80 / 14.44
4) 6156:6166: 3.86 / 14.88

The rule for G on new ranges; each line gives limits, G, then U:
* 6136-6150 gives 225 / 15.0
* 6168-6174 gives 254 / 15.9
